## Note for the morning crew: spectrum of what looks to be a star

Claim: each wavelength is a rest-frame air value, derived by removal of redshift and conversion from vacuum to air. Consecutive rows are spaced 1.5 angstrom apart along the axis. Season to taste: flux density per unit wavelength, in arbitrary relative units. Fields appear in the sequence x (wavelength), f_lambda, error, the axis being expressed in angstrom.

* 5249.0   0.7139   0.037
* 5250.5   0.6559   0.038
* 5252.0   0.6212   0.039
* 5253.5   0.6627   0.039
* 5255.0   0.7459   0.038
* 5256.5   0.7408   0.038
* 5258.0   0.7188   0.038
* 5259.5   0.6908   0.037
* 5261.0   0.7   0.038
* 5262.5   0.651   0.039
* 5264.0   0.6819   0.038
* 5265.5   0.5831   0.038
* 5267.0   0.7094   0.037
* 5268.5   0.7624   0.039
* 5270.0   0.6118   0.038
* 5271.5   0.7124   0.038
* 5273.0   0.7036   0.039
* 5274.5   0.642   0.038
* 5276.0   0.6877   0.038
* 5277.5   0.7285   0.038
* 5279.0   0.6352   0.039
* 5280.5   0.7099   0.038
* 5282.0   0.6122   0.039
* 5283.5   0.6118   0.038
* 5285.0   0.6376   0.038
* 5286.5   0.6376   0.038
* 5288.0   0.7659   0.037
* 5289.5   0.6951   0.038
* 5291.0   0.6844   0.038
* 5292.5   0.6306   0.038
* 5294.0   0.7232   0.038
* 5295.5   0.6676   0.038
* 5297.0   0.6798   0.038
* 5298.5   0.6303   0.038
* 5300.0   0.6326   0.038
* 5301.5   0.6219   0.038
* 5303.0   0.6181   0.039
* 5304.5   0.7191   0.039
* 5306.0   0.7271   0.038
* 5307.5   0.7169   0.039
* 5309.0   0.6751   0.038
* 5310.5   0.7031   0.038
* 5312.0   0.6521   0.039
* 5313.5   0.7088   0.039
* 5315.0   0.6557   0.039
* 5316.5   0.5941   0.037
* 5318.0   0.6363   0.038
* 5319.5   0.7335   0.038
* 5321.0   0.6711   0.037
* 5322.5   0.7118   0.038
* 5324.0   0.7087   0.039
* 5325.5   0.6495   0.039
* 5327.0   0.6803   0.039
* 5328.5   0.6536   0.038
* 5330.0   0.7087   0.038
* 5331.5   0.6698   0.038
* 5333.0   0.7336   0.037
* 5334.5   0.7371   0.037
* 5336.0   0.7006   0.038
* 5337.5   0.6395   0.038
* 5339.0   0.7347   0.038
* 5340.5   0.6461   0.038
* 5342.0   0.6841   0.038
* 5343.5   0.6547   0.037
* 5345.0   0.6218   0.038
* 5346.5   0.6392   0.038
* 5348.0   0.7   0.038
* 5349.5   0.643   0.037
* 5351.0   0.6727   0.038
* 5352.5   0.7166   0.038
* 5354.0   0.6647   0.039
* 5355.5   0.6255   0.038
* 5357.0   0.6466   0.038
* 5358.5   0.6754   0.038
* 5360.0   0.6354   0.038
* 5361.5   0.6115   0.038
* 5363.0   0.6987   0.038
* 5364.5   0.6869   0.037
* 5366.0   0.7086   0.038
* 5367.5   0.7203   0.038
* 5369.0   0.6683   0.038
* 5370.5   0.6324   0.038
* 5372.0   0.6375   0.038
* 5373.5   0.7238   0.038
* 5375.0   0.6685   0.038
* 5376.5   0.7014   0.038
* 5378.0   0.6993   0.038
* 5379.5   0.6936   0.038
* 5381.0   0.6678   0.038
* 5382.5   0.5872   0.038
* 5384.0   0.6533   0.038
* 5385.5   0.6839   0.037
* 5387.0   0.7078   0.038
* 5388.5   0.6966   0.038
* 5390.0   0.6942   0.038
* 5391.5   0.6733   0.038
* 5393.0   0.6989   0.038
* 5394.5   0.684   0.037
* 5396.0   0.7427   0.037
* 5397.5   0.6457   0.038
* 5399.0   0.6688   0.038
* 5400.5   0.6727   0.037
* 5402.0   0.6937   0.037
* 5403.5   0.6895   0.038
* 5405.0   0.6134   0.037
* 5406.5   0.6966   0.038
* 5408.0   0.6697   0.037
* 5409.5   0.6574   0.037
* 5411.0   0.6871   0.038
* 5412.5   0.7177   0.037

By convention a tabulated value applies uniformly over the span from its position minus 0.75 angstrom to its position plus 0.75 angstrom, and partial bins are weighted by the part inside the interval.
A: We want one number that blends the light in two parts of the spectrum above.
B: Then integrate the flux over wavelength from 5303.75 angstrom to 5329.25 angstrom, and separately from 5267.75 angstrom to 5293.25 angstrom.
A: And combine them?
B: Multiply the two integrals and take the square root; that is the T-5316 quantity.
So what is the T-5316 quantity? 17.3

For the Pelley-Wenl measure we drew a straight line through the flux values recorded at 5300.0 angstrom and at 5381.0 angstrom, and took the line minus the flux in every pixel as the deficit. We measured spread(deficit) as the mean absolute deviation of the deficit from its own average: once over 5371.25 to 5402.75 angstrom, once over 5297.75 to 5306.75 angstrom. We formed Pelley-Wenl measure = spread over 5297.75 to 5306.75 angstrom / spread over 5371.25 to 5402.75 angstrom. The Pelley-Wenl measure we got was 1.77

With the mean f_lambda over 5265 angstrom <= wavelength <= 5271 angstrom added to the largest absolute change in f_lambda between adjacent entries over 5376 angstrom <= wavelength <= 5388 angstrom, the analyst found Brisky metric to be 0.75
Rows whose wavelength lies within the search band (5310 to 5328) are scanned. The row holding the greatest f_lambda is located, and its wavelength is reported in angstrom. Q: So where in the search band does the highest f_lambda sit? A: 5319.5 angstrom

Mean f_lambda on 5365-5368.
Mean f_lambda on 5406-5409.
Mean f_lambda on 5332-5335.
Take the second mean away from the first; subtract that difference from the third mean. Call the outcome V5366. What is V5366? 0.70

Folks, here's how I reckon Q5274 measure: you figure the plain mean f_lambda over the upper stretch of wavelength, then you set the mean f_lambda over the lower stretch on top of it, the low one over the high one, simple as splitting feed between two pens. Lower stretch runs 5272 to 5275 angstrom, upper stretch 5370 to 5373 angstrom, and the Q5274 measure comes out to 1.06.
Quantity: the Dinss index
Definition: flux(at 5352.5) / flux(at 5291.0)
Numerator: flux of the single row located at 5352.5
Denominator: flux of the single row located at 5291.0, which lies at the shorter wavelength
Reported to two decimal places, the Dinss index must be 1.05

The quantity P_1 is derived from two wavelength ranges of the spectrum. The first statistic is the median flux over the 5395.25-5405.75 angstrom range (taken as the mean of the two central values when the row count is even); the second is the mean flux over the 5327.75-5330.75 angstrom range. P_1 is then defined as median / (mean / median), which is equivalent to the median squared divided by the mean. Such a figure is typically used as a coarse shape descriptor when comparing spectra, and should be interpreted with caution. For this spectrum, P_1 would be 0.664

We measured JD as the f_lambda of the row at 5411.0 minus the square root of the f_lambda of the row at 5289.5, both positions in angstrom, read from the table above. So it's -0.15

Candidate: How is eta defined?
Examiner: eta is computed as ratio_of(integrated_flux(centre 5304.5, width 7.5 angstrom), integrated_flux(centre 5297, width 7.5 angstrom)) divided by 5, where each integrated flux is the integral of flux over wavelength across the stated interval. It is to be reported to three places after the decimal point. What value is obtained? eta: 0.204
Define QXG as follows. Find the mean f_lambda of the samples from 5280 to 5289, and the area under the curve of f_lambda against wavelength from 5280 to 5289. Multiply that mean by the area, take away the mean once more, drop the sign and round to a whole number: 3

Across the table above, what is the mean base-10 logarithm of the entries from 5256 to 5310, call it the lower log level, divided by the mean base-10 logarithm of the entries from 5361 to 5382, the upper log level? 1.02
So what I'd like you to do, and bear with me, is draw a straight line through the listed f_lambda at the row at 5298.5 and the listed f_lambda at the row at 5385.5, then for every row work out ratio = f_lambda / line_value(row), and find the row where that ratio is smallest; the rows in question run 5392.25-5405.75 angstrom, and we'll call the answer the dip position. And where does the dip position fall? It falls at 5405.0 angstrom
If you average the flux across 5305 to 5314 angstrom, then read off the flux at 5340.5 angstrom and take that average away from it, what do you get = -0.051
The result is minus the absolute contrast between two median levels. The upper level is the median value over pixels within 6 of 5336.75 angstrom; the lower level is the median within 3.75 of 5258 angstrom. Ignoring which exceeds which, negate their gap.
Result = -0.026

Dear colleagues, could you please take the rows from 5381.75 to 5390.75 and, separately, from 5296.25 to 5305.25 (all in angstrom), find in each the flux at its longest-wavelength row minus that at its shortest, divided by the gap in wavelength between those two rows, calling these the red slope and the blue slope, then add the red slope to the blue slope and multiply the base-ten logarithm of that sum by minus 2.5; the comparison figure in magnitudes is 4.3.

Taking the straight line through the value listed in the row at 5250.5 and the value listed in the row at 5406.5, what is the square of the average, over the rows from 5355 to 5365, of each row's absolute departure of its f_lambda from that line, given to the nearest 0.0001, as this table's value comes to 0.0012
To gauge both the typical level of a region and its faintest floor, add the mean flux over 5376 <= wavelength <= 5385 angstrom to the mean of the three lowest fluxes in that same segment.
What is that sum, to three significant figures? 1.30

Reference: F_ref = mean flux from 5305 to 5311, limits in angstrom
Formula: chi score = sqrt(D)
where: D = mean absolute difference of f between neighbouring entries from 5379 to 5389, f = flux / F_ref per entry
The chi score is 0.24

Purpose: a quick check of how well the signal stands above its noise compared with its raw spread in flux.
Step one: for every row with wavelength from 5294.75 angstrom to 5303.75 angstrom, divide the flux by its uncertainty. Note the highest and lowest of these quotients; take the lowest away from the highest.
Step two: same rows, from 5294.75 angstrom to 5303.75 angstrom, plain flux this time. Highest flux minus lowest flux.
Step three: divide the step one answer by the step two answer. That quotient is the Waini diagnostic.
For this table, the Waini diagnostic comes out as 33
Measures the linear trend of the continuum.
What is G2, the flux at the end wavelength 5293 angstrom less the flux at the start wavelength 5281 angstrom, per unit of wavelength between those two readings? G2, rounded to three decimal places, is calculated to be 0.002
